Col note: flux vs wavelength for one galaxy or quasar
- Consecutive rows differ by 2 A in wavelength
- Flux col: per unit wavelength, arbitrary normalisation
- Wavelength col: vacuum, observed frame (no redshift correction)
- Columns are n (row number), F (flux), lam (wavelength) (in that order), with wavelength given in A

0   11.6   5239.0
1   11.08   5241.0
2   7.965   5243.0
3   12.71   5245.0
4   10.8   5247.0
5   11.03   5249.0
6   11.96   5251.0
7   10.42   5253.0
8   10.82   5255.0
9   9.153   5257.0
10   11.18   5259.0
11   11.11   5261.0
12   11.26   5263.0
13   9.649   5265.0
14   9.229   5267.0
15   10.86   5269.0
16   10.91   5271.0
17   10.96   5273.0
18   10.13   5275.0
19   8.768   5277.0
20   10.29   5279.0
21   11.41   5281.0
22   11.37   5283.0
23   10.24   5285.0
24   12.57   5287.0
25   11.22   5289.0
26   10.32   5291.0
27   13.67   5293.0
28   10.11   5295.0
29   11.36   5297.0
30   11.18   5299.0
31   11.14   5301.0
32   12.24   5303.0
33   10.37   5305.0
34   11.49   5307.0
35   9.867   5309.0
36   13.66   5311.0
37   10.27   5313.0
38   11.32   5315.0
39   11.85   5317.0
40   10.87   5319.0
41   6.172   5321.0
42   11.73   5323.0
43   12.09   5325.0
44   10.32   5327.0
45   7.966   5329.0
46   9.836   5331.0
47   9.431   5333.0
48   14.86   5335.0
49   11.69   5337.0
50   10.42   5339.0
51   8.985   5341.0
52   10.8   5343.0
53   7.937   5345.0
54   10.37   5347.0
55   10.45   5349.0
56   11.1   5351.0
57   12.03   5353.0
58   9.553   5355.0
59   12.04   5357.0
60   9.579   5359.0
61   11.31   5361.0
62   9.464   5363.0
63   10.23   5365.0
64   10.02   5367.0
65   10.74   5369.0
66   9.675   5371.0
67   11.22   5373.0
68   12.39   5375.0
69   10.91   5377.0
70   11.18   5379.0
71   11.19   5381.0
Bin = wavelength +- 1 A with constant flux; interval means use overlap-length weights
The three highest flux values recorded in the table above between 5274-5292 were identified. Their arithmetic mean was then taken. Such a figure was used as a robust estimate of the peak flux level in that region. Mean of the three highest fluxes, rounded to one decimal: 11.8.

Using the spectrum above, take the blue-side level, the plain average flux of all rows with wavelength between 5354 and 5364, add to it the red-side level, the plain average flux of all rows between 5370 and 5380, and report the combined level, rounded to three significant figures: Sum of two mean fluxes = 21.5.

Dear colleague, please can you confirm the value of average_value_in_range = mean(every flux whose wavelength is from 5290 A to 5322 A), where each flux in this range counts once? 11.0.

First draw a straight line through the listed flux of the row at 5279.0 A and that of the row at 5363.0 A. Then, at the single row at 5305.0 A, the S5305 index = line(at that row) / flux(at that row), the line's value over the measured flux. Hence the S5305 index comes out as 0.97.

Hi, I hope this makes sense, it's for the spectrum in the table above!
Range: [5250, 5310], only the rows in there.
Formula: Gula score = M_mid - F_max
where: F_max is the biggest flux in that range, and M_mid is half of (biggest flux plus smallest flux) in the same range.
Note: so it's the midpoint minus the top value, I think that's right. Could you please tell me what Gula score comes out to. -2.5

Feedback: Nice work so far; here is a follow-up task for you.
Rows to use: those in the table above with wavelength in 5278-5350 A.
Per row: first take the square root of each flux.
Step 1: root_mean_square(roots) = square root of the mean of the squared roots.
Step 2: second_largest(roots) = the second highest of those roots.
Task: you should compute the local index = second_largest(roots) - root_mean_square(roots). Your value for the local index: 0.41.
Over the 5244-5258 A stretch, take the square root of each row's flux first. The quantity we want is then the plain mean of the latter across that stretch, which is 3.31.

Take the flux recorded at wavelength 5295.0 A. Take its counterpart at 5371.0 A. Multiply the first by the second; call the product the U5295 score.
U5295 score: 98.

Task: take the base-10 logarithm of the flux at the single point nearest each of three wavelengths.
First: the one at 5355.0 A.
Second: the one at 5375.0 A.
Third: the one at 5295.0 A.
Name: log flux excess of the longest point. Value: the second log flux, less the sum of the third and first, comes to -0.89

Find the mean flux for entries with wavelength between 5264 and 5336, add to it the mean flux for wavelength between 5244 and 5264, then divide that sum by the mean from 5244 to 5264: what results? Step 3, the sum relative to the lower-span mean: 1.98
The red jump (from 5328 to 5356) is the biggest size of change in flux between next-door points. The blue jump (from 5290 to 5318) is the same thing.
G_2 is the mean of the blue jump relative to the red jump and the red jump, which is 3.06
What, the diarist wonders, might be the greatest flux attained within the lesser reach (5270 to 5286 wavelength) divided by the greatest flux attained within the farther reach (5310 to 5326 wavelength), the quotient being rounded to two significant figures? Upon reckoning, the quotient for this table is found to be 0.84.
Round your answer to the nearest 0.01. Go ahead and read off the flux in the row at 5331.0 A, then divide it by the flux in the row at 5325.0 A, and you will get 0.81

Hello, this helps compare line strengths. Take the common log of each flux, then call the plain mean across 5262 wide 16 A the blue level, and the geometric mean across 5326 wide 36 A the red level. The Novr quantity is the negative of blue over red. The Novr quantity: -1.00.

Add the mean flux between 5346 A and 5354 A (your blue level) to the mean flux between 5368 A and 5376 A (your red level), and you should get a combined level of 22.0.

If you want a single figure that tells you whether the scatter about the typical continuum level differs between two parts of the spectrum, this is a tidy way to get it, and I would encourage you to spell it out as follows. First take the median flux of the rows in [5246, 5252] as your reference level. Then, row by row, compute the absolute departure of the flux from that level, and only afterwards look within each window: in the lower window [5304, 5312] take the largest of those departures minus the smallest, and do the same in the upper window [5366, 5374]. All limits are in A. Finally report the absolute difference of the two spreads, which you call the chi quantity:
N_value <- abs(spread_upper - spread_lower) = 1.0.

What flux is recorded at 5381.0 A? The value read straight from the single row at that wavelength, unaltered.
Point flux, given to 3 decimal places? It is 11.190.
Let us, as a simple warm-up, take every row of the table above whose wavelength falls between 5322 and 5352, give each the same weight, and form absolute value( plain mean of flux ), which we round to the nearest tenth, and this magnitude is 10.5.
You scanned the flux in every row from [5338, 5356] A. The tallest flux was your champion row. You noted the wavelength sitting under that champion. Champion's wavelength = 5353.0 A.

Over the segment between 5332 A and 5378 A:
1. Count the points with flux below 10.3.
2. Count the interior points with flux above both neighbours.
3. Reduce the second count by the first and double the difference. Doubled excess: -2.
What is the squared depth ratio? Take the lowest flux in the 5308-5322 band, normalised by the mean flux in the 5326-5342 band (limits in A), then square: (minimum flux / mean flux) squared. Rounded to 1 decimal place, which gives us 0.3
